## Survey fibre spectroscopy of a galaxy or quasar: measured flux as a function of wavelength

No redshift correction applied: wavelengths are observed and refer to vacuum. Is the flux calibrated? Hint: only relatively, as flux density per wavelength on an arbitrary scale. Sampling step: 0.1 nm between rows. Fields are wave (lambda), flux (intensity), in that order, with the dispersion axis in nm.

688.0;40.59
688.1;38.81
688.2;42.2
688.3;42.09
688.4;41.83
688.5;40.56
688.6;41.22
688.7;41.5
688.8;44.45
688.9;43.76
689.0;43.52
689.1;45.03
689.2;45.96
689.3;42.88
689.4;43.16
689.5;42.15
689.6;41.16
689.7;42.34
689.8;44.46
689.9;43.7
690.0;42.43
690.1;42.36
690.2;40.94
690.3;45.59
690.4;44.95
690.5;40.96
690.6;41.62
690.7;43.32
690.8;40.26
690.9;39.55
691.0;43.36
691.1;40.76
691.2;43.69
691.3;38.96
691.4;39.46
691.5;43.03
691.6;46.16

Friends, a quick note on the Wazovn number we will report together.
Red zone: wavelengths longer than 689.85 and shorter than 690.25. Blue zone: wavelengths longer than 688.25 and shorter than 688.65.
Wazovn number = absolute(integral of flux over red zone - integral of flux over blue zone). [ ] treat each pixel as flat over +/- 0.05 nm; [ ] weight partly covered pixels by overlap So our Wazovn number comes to 0.4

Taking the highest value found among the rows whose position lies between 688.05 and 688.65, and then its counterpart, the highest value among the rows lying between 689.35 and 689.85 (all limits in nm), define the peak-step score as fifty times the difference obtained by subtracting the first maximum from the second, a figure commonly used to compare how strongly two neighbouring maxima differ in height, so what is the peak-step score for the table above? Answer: 113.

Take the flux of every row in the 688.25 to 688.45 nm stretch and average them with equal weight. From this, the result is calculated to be 42.0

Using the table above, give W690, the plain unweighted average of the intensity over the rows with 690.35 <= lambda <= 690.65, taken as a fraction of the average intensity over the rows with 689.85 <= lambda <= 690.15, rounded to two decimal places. 0.99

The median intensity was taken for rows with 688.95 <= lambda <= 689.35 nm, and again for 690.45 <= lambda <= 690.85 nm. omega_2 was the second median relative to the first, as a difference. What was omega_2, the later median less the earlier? -3.0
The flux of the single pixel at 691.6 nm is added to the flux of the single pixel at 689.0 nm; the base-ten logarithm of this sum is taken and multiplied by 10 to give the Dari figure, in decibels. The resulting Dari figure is 19.53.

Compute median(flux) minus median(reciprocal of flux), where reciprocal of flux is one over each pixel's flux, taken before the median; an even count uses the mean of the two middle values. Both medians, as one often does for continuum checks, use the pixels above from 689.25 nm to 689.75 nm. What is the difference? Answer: 42.3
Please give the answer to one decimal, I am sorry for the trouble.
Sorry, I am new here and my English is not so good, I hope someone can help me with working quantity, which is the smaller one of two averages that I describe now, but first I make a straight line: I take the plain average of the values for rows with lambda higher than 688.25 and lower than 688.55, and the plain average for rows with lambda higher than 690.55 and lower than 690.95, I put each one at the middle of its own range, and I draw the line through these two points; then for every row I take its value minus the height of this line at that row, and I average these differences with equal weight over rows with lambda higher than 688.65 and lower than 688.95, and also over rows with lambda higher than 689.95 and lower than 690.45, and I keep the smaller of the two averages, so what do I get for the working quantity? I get 1.8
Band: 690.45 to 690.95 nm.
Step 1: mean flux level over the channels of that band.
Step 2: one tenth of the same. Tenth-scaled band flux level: 4.11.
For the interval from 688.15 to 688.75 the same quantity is 4.16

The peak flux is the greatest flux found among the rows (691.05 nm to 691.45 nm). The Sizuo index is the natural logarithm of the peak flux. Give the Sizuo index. 3.78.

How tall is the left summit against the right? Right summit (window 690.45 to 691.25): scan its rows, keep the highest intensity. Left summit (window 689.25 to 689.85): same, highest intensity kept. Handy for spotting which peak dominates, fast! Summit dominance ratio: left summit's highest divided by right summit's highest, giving 1.02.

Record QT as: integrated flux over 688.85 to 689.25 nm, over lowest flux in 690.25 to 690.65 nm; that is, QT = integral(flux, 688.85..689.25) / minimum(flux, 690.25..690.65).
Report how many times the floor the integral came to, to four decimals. 0.4352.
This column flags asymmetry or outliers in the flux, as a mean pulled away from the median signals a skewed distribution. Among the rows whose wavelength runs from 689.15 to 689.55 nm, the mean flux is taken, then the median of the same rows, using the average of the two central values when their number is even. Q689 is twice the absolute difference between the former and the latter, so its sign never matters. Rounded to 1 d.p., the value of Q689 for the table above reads 1.0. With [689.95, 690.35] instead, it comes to 0.9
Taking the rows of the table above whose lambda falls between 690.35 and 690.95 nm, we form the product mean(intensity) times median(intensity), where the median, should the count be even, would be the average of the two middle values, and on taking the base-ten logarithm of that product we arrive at 3.24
